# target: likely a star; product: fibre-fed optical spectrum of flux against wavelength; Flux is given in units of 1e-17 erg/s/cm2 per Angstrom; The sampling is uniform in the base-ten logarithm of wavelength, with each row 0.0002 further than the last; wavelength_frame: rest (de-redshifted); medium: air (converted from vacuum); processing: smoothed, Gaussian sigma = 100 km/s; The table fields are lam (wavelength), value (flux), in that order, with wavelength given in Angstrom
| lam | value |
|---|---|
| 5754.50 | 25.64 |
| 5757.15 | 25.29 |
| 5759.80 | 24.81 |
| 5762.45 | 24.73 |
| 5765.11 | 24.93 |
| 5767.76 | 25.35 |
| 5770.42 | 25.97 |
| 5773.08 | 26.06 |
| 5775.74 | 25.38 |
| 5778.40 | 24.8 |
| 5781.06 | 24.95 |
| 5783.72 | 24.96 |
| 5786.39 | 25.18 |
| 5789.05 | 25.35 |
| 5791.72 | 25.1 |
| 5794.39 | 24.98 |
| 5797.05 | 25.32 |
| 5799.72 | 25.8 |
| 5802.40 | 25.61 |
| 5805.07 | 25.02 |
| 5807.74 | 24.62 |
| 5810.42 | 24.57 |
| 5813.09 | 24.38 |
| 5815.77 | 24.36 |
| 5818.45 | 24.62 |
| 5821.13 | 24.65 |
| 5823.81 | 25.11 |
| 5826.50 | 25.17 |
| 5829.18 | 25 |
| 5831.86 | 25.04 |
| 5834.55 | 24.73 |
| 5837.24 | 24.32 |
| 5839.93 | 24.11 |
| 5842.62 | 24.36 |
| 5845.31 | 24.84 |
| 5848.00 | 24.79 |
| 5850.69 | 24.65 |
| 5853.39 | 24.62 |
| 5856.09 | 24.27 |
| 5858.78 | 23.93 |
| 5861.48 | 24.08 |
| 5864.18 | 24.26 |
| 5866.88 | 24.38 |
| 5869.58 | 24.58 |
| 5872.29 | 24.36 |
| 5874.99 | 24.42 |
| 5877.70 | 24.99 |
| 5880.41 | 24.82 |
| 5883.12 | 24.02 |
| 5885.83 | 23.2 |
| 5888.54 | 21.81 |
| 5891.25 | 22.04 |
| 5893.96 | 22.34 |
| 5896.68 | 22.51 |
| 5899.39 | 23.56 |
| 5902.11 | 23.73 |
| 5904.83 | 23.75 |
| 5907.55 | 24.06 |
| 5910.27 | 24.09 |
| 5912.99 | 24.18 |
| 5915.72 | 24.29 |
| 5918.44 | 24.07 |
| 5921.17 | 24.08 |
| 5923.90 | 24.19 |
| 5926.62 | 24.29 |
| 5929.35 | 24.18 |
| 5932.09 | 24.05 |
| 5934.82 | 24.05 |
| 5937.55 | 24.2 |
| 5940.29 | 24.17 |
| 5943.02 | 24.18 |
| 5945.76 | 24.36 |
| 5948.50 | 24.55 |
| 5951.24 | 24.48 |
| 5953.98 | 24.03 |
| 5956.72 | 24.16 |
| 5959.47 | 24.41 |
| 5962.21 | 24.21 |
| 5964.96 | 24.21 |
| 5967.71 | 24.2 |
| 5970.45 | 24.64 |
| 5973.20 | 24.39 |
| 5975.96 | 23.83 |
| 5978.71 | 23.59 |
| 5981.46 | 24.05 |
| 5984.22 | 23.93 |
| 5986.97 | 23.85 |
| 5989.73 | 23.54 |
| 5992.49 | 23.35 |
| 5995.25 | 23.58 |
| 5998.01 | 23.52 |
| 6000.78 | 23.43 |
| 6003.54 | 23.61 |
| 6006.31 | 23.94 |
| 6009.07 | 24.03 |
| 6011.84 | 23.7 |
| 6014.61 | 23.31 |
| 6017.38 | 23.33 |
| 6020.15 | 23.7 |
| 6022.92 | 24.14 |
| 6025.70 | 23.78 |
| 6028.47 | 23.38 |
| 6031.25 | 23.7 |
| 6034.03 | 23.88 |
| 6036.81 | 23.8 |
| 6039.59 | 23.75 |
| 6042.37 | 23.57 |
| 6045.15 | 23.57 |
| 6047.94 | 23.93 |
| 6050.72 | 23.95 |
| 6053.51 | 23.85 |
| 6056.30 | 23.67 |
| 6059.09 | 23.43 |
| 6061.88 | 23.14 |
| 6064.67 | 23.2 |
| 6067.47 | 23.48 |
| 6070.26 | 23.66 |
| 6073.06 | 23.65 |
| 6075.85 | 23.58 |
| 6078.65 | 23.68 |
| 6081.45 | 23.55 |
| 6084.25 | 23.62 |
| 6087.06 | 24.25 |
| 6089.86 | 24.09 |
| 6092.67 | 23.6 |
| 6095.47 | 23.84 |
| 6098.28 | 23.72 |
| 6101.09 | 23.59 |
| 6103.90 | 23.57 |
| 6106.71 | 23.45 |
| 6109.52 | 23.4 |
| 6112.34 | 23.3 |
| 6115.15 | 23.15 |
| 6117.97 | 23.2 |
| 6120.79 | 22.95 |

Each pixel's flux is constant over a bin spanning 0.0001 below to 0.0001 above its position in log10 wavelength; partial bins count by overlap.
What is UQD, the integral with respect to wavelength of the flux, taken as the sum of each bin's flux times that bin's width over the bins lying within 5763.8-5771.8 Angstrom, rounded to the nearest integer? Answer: 203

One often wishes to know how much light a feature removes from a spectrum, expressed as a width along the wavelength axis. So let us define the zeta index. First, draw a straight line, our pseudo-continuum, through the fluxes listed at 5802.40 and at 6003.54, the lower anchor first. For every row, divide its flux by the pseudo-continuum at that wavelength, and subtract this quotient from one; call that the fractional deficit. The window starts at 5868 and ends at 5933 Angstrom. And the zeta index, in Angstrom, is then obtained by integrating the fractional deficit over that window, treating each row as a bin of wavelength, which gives 2.2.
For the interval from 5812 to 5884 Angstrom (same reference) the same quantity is 1.7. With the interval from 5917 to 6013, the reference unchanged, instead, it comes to -0.2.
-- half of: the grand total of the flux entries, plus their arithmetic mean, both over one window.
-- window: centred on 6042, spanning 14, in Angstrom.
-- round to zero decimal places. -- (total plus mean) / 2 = 71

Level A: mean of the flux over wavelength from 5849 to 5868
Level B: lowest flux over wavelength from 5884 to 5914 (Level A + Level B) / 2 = 23.1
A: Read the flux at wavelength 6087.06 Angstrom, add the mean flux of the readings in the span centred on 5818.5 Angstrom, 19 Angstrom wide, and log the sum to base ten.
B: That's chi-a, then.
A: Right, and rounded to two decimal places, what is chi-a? 1.69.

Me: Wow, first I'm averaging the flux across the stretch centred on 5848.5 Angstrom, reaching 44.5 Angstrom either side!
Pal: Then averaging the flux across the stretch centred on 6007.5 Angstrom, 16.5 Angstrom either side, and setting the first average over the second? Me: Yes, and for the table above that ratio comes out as 1.03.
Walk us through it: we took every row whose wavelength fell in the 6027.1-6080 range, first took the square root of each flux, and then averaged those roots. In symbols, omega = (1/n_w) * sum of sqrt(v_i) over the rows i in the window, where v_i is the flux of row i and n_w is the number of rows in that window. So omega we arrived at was 4.860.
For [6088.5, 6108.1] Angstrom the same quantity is 4.868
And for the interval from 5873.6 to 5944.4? 4.880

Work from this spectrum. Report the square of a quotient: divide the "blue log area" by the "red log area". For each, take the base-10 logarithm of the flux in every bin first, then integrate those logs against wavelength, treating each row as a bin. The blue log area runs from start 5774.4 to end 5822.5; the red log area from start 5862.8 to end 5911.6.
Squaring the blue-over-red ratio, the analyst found 1.00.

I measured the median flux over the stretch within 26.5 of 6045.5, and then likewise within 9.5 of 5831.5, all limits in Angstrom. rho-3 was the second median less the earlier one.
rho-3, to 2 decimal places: 1.30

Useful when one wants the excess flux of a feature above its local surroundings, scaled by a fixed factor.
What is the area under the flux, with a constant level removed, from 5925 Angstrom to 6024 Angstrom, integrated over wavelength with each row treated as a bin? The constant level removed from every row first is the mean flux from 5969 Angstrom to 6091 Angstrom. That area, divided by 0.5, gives 51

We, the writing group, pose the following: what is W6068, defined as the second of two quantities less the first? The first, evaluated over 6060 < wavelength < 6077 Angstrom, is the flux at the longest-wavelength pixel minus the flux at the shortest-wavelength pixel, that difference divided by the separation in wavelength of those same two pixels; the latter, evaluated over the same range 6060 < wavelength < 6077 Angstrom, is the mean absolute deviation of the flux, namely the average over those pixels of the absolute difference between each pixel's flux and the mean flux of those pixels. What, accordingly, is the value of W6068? 0.16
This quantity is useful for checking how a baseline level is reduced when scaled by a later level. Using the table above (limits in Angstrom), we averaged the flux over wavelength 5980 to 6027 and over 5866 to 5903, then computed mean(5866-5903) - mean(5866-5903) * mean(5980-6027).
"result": -536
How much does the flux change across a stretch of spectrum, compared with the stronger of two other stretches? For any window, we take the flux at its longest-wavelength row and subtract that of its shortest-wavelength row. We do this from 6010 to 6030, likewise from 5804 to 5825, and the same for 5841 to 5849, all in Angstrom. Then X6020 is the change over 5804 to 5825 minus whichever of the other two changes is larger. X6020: -0.3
